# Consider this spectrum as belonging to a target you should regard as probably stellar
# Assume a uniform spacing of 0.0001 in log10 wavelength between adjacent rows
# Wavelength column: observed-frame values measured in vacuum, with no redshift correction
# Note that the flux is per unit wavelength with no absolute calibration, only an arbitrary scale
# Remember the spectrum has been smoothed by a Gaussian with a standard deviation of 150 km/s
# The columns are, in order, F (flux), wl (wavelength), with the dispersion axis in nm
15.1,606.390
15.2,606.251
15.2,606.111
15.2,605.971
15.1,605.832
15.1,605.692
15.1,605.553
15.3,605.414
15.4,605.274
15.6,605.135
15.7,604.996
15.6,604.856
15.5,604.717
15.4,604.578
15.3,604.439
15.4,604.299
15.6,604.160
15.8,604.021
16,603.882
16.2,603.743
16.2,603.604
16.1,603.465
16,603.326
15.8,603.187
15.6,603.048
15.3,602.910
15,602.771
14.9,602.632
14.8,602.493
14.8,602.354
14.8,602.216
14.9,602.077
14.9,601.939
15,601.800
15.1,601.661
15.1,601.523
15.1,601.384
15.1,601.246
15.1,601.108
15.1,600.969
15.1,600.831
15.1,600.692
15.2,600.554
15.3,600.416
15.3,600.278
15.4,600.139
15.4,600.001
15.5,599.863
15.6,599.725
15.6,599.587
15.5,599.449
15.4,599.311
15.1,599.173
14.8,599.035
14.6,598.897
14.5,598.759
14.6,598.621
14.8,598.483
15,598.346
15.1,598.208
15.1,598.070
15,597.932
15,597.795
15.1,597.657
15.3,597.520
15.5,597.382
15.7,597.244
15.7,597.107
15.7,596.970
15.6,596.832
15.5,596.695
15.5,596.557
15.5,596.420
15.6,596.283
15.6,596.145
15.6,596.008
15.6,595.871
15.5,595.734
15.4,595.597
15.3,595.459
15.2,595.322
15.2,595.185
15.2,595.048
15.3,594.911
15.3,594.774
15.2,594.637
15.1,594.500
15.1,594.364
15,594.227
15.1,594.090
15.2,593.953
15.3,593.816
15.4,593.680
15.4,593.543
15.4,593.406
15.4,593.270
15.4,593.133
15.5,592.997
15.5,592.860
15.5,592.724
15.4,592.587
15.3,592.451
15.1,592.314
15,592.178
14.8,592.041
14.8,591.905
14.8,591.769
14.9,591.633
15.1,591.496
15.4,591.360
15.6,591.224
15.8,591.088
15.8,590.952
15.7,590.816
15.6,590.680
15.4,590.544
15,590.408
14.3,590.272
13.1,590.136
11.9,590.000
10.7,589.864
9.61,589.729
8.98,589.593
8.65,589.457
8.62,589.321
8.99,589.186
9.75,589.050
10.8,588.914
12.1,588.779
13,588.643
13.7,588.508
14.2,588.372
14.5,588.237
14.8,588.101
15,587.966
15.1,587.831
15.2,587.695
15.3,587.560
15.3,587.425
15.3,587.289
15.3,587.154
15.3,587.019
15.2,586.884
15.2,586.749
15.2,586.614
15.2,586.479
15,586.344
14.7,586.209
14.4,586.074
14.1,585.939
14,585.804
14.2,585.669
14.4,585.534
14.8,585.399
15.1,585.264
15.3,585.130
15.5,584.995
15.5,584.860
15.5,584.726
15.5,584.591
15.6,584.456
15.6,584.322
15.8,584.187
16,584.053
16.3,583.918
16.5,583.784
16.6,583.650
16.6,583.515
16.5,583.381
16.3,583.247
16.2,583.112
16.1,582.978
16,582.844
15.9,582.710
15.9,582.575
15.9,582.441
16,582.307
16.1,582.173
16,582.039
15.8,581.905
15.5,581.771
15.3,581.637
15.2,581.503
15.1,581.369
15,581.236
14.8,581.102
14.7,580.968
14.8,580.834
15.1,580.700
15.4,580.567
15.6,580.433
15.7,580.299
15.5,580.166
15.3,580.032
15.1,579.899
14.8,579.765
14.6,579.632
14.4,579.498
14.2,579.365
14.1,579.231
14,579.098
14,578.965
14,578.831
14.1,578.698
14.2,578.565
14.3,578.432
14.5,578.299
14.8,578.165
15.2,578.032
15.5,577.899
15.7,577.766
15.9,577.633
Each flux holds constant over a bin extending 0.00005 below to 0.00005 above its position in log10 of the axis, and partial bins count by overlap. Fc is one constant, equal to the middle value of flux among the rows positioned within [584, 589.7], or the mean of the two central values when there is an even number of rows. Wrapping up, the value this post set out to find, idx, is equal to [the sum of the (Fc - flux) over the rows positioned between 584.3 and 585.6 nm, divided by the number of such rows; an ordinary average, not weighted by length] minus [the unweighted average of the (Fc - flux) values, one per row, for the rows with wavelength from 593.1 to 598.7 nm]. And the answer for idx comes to 0.0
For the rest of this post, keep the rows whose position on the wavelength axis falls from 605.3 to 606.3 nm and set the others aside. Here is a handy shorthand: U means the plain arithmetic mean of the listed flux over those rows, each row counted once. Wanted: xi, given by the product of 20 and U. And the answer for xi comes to 303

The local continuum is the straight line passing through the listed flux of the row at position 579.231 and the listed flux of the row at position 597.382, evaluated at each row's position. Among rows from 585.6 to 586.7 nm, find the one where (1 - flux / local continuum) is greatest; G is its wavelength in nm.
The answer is 585.804 nm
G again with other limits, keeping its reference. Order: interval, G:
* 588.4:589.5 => 589.321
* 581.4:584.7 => 581.503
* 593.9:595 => 594.227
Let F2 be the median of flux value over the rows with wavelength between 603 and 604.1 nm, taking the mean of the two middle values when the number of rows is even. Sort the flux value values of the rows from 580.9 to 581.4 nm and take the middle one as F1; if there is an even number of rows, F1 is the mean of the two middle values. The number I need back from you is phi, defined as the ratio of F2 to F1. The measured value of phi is 1.07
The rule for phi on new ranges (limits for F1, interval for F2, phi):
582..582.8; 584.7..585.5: 0.97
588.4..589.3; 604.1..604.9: 1.35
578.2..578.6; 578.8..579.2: 0.98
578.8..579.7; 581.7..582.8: 1.13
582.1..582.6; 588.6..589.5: 0.61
